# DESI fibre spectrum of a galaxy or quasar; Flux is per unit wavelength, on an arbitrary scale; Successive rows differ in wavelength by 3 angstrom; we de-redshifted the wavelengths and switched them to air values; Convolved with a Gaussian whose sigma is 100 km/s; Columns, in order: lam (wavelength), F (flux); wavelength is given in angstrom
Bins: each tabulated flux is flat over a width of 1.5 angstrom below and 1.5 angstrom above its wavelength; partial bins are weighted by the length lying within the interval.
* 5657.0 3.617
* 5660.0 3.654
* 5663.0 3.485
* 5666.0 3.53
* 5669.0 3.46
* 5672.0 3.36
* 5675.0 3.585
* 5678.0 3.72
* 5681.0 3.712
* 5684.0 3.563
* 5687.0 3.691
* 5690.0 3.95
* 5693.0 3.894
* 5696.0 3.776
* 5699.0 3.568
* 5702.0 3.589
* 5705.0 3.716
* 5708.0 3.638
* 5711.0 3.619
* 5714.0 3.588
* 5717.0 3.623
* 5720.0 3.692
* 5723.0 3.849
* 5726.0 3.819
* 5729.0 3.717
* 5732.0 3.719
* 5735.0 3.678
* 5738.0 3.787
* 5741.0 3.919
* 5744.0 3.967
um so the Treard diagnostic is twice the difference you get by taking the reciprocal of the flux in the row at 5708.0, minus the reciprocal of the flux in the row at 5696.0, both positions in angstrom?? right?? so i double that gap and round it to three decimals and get 0.020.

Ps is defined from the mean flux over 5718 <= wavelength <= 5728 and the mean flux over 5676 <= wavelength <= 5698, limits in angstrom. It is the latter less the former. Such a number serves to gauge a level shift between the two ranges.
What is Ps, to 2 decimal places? -0.03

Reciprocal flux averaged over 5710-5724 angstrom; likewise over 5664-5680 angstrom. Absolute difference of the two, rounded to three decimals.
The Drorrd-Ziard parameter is 0.011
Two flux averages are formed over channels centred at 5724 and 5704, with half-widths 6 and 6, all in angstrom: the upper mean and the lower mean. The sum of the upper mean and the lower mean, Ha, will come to 7.40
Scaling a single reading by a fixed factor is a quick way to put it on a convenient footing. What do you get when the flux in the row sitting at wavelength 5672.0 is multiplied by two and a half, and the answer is 8.40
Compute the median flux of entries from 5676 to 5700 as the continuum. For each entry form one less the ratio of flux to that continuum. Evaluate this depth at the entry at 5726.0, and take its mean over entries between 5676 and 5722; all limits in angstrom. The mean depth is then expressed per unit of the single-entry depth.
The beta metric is -0.3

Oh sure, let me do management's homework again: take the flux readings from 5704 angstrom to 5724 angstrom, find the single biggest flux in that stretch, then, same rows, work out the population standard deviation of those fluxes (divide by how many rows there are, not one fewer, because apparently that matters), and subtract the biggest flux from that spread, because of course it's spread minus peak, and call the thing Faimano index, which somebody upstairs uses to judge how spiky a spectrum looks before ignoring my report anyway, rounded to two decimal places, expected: -3.77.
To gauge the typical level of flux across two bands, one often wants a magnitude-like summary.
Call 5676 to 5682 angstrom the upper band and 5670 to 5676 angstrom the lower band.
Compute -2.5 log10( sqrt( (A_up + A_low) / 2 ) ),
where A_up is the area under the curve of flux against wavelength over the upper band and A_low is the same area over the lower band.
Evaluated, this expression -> -1.67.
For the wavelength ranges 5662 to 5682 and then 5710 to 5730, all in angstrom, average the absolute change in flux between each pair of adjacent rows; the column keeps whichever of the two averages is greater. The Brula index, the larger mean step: 0.097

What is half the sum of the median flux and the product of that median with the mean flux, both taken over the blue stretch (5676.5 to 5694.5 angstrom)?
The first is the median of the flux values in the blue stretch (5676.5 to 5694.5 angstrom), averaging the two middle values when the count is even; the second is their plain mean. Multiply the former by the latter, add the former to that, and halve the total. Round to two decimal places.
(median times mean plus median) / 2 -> 8.83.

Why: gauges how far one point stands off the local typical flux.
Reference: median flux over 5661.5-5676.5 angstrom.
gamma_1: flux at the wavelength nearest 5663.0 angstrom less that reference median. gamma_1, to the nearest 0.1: 0.0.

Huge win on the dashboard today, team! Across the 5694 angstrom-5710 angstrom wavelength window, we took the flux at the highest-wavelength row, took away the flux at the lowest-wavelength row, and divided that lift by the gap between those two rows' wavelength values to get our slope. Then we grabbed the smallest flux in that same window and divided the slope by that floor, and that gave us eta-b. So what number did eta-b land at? -0.0032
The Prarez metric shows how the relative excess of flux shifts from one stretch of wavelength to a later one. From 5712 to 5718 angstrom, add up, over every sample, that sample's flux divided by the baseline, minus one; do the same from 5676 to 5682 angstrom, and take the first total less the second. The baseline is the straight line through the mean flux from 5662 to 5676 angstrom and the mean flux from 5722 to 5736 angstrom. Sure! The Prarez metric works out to -0.15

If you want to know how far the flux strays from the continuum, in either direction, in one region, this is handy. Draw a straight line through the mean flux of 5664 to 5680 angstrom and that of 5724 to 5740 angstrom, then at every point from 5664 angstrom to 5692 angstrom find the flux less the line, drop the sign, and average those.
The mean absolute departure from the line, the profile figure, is 0.120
